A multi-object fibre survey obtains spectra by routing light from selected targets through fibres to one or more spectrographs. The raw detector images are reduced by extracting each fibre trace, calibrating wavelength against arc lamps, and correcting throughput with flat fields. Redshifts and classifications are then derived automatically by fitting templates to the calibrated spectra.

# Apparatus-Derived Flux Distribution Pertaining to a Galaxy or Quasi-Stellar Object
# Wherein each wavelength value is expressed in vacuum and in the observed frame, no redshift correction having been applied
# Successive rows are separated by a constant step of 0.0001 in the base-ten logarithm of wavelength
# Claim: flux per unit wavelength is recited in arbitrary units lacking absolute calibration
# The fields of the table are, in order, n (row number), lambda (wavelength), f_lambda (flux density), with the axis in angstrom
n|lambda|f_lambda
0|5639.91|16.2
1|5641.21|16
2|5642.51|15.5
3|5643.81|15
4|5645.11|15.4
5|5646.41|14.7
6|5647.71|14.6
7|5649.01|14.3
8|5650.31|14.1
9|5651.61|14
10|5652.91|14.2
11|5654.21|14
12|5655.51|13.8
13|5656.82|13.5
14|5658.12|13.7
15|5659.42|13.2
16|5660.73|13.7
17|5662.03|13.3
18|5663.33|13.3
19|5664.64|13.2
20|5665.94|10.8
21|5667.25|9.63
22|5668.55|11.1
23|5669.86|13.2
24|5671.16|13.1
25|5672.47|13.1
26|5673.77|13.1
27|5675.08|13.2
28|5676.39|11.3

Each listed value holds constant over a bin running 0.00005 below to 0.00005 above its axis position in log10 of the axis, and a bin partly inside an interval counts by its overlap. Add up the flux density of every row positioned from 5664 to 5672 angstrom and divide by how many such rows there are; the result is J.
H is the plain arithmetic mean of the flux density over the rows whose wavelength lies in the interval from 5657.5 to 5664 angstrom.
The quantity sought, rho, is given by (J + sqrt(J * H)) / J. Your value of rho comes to 2.07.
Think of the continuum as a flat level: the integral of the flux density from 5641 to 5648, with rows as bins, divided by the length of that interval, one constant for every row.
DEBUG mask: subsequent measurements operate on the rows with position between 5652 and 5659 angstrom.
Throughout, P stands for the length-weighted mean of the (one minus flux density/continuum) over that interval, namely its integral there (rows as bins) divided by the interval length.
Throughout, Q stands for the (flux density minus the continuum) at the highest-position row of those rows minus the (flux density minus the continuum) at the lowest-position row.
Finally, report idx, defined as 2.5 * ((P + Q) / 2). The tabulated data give -0.5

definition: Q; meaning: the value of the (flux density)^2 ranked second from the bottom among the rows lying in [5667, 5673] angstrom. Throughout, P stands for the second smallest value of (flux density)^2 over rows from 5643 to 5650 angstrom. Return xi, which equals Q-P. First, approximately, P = 213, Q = 123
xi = -90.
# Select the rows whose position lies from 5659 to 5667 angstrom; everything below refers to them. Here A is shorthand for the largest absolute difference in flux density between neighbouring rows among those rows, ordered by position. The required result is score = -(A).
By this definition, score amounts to -2.4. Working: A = 2.4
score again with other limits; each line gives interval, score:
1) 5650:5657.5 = -0.3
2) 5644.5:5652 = -0.7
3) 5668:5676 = -2.1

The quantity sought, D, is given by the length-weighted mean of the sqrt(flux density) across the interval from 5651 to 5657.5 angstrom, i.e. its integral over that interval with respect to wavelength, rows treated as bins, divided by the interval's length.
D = 3.73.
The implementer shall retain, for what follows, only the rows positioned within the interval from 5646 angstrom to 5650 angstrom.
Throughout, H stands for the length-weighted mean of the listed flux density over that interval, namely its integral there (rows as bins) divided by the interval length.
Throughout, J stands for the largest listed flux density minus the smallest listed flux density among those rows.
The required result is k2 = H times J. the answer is 6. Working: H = 14.5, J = 0.40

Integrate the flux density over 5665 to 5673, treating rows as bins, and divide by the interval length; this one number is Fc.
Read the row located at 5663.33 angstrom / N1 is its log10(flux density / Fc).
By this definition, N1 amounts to 0.05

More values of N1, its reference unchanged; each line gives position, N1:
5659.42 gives 0.05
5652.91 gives 0.08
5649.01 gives 0.08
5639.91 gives 0.14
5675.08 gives 0.05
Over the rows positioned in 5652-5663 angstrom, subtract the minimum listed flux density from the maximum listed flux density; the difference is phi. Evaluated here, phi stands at 1.0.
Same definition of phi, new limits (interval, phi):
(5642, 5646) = 0.5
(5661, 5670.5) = 3.7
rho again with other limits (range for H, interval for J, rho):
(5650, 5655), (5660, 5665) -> 2.03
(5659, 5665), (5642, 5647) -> 1.94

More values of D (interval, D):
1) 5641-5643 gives 3.96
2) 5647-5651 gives 3.79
